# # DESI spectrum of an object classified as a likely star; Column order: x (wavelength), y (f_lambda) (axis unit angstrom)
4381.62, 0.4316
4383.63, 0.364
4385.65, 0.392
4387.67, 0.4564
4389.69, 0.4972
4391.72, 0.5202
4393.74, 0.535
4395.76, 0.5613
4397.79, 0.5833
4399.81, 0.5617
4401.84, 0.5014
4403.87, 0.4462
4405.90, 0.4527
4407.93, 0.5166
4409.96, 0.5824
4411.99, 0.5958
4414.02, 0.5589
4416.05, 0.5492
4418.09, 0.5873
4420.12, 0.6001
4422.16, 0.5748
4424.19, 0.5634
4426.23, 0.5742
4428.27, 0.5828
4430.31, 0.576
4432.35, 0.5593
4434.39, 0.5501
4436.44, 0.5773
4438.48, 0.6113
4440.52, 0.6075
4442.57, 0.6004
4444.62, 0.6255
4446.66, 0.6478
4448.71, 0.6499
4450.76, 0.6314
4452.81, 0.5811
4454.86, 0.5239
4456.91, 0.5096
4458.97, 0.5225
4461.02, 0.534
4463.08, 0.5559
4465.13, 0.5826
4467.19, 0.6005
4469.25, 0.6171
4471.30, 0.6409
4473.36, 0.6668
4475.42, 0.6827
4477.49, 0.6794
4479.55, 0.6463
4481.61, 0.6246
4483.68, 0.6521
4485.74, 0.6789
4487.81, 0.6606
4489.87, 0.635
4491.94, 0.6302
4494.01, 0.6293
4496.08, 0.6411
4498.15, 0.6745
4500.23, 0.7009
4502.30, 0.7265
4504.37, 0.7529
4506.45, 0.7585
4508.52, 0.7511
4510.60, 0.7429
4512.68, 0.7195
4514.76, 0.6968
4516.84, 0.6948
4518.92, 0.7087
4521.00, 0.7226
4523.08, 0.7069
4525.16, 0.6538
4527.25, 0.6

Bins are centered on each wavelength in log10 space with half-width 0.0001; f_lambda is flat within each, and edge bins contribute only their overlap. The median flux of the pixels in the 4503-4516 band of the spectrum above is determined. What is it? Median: 0.75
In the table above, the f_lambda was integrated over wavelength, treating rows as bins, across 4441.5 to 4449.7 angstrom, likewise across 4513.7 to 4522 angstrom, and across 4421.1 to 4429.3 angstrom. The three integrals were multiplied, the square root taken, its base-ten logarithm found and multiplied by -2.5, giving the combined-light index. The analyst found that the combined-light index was -2.69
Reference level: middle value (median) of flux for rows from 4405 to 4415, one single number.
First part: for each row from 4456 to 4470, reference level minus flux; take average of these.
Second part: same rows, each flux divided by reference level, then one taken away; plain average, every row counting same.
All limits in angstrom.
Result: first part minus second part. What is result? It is 0.0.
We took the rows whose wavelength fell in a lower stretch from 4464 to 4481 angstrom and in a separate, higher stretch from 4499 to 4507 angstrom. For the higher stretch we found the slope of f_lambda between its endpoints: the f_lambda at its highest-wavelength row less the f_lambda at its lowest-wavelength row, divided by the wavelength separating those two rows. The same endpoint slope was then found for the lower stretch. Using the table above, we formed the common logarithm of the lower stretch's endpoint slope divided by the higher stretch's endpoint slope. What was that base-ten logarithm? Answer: -0.32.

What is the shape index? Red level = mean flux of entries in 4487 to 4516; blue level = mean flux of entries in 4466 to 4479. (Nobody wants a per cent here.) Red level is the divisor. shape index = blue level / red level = 0.93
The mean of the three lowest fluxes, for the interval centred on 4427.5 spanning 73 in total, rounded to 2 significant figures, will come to 0.47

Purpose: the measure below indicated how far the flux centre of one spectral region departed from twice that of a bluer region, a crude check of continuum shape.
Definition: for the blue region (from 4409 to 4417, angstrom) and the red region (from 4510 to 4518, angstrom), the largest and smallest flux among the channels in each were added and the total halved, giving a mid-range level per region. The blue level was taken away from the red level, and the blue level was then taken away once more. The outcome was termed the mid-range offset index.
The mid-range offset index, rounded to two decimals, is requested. -0.43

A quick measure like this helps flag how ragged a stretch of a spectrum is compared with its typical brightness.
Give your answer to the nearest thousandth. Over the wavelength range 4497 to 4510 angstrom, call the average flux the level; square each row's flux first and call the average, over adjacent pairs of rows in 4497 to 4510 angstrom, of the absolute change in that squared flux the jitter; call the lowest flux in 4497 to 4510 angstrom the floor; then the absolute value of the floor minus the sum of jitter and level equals 0.079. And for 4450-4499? 0.134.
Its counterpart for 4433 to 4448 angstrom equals 0.077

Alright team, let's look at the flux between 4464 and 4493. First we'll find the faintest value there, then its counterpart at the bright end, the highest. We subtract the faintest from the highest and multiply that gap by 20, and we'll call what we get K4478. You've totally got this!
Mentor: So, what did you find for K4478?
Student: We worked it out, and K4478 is 2.0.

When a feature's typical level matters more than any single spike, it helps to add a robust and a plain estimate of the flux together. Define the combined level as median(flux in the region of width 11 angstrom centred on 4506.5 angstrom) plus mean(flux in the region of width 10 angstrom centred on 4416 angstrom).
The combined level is 1.33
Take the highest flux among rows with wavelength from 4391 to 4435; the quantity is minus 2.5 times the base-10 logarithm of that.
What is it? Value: 0.55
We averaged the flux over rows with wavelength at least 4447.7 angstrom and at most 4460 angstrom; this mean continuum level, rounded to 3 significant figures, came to 0.570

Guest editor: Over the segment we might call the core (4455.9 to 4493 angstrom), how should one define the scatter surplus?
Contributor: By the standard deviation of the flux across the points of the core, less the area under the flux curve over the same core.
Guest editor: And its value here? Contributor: -22.9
